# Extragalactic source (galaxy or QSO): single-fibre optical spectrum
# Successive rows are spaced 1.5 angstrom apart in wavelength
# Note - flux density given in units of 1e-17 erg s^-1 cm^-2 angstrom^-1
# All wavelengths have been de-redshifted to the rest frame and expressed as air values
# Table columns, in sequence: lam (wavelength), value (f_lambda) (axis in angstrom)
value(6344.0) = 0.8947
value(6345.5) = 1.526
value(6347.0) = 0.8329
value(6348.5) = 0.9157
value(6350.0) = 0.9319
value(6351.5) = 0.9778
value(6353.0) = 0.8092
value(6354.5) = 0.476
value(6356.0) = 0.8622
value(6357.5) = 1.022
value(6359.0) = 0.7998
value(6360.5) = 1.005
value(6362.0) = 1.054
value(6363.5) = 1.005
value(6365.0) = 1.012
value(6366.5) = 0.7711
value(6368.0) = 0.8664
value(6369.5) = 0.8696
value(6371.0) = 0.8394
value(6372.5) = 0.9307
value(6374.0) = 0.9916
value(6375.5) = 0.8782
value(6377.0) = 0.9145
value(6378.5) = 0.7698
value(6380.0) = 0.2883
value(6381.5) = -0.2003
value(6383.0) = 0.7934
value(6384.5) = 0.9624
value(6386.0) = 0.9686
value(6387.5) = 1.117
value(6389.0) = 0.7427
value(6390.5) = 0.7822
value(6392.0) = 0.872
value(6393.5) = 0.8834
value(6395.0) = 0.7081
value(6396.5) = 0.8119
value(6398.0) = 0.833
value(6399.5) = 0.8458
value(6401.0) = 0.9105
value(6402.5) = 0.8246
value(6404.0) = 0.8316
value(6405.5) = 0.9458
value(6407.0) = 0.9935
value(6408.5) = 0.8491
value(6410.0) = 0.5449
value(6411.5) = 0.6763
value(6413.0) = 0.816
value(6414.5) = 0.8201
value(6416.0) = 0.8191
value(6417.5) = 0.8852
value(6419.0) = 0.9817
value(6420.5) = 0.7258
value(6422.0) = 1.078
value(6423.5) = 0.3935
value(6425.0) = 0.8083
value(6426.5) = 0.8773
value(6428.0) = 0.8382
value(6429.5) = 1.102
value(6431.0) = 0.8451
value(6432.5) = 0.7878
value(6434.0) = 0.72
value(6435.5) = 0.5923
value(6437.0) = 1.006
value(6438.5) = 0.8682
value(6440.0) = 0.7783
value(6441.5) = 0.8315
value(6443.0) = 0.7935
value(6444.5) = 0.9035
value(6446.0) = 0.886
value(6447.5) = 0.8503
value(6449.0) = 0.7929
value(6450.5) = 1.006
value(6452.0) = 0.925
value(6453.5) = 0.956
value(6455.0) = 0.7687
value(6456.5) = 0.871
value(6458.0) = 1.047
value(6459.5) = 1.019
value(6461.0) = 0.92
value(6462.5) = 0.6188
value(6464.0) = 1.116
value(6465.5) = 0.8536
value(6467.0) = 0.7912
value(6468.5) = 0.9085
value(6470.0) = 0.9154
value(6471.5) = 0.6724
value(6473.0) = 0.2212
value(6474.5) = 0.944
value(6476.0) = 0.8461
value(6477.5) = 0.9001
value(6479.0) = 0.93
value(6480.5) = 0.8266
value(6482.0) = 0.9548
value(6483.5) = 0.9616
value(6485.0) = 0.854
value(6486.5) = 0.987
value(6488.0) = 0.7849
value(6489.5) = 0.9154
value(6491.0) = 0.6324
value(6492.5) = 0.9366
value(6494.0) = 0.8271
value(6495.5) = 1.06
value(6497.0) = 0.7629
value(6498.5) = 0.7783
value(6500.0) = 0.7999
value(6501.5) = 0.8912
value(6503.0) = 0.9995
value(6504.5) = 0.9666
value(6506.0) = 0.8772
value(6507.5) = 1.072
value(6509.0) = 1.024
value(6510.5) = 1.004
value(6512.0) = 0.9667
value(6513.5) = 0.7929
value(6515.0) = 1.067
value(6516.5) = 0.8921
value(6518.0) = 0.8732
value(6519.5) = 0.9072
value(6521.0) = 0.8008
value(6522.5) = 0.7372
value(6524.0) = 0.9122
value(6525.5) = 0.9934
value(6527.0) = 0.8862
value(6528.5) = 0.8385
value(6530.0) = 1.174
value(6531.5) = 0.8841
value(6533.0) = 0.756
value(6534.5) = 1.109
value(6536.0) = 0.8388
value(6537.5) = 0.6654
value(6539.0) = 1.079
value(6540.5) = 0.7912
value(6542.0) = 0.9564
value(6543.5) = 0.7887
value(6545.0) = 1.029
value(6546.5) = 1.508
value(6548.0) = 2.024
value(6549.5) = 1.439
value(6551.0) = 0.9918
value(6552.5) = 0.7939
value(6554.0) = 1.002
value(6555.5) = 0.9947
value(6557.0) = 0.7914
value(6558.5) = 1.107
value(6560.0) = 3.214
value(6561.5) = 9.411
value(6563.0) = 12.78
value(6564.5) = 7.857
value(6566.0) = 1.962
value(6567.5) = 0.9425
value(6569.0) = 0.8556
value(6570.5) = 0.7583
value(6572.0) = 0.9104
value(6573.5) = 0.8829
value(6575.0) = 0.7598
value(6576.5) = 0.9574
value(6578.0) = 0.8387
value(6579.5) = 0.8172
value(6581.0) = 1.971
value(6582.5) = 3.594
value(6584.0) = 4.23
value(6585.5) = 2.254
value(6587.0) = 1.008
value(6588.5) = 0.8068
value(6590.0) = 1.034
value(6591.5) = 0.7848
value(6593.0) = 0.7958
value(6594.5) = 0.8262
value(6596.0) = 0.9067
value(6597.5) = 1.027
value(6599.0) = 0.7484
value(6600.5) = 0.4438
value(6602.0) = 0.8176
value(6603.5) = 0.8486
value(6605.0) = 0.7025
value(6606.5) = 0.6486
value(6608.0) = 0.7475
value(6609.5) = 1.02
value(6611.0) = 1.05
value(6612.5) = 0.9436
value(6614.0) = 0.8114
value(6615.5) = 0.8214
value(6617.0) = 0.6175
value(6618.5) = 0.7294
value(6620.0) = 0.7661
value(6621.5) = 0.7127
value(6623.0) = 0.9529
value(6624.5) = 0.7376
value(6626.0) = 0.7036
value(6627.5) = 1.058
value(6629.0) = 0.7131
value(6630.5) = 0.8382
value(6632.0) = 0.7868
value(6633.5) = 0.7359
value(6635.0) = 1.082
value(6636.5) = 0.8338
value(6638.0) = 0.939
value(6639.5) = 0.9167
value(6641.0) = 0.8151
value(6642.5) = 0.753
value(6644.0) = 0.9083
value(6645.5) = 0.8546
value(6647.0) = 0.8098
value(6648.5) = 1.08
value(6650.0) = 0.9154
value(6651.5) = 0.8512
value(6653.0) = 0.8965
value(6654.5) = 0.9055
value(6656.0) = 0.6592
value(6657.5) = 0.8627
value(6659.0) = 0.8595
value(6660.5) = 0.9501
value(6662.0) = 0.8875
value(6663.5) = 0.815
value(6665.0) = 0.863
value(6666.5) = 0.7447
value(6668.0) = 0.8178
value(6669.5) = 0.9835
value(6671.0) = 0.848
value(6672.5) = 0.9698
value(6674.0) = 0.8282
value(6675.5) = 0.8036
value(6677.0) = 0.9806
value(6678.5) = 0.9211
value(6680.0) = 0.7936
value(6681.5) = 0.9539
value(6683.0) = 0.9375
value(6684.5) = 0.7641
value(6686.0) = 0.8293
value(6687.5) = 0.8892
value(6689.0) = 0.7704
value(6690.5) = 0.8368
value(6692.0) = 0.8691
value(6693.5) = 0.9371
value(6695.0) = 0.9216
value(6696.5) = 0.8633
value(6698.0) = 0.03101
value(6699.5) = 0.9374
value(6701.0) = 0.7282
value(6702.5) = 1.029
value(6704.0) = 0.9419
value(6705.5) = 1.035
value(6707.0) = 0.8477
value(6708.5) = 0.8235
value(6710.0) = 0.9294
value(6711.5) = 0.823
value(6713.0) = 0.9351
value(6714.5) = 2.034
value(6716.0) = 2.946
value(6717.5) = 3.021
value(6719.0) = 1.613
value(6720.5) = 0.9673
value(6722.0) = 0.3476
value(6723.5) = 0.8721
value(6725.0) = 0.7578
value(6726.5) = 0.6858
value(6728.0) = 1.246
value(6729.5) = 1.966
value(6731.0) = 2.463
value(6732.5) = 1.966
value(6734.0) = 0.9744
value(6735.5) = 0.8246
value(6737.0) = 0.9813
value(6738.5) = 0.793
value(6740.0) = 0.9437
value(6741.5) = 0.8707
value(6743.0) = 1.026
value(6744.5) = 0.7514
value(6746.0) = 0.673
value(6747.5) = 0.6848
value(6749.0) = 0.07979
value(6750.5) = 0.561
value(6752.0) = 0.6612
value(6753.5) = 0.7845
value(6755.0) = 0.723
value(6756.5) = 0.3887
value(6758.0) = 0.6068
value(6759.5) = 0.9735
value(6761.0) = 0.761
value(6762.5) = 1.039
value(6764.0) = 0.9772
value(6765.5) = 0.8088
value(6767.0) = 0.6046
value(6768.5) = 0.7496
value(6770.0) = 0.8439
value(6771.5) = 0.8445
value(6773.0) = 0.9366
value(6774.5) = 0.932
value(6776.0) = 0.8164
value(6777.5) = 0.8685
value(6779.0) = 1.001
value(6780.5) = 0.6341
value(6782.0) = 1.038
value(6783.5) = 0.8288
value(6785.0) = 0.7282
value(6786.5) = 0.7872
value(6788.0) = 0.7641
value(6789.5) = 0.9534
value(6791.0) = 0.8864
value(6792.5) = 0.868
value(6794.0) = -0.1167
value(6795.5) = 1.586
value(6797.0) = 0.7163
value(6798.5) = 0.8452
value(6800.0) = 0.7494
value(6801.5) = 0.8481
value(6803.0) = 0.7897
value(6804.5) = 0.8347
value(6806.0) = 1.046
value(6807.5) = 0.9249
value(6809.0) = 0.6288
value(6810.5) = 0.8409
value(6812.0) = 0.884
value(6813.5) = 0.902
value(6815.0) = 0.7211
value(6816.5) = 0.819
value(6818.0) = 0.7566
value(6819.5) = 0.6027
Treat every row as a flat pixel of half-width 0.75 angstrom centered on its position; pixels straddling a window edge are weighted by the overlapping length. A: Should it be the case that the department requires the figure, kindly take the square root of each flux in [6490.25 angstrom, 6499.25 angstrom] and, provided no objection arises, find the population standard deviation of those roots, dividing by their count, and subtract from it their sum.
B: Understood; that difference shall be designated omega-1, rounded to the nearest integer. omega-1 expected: -5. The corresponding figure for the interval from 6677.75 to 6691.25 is -8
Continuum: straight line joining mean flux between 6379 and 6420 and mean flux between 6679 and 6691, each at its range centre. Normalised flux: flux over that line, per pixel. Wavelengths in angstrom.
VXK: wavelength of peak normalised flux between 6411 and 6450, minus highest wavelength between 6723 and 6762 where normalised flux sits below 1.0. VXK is -331.5 angstrom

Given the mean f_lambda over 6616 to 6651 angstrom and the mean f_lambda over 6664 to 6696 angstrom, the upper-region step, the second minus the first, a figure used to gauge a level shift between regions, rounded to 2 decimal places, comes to 0.03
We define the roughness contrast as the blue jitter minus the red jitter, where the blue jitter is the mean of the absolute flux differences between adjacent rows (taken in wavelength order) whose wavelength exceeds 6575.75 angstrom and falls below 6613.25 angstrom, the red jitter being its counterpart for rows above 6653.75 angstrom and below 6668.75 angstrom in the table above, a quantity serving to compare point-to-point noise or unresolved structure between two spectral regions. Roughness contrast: 0.29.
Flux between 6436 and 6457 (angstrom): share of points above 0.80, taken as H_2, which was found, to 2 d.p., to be 0.71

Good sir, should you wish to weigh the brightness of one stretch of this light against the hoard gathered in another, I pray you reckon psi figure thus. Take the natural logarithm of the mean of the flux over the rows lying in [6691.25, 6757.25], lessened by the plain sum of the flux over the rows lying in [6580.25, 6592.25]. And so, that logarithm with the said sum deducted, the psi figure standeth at -15.7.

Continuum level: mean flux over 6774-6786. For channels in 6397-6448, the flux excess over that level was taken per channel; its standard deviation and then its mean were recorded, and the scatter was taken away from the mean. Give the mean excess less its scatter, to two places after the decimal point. -0.16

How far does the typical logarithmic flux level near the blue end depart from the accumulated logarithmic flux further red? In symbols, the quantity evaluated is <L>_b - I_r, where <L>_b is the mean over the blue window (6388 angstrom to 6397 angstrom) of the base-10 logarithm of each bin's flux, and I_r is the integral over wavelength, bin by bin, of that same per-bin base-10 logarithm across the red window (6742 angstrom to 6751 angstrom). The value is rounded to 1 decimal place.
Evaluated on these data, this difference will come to 2.6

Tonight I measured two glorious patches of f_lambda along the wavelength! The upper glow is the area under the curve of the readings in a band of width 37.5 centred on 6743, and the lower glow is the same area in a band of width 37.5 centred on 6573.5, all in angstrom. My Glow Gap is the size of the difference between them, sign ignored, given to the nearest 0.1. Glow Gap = 57.6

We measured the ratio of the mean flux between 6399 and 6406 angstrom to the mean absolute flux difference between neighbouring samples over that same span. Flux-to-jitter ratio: 13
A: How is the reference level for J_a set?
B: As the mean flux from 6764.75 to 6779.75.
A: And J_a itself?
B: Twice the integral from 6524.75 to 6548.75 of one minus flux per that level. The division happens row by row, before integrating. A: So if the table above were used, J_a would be -10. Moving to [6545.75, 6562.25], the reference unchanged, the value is -50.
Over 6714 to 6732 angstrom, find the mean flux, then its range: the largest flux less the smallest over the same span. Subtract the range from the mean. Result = -1.10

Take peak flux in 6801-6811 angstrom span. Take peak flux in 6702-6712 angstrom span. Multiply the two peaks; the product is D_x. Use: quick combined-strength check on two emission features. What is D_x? 1.08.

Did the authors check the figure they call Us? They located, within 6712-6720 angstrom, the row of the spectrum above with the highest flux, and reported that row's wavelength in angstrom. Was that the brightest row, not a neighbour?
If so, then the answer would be 6717.5 angstrom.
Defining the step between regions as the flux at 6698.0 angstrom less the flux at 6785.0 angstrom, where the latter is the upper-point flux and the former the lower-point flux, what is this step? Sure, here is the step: -0.7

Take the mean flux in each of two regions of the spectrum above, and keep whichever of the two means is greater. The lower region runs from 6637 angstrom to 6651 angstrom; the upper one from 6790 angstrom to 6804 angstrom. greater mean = 0.89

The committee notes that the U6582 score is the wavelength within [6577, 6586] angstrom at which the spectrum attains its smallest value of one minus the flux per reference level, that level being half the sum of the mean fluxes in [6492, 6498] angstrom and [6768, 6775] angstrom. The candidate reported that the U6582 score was 6584.0 angstrom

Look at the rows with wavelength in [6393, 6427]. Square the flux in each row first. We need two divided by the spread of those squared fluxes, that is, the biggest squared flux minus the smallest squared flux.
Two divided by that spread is 2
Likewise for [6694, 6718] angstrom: 0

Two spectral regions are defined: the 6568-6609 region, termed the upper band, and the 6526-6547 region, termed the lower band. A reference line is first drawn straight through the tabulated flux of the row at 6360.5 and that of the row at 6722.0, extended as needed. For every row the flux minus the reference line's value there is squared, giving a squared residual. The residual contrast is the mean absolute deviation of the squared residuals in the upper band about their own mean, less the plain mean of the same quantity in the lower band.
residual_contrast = 1.56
